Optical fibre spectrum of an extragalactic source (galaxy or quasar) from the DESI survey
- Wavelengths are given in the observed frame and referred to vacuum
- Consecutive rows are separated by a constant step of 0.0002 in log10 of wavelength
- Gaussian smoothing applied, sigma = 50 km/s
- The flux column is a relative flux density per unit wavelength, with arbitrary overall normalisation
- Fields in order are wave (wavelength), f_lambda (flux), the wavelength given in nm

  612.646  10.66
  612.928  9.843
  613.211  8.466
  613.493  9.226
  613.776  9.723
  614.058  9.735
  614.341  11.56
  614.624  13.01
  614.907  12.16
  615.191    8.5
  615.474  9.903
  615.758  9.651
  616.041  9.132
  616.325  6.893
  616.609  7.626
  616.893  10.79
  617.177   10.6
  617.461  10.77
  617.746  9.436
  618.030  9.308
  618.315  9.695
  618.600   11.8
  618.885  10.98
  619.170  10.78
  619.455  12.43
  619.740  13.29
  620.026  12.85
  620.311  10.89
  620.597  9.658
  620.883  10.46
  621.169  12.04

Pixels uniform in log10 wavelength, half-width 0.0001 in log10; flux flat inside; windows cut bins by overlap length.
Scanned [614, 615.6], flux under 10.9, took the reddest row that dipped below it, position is 615.474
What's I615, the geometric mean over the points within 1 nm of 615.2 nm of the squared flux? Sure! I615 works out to 109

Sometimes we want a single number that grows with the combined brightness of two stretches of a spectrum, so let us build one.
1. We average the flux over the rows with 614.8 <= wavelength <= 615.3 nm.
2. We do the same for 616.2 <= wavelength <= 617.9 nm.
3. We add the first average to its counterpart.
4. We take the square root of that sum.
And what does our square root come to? 4.44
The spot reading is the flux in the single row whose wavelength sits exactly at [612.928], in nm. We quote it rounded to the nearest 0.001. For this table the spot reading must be 9.843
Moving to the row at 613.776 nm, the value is 9.723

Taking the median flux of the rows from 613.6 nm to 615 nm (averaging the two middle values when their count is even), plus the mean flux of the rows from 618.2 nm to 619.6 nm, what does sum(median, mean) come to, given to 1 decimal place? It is 22.7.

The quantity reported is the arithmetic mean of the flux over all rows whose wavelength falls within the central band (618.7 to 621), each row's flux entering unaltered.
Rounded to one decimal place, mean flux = 11.4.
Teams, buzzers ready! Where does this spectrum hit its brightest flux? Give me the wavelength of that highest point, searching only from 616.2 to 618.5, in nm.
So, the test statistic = 616.893 nm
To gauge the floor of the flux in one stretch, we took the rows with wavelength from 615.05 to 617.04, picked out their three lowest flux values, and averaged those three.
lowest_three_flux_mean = 7.7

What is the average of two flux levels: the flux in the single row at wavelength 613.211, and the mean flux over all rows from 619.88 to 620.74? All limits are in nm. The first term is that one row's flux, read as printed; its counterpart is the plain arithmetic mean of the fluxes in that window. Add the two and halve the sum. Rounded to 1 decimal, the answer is 9.8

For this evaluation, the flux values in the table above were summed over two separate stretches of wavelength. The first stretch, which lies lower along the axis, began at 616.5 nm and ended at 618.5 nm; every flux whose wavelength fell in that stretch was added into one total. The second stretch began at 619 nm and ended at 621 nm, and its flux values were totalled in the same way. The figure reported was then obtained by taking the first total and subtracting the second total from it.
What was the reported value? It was -12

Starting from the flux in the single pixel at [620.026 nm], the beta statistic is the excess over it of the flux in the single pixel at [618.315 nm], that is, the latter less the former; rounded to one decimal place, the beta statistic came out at -3.2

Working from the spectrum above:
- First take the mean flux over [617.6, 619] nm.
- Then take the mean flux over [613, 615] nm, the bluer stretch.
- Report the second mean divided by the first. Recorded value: 1.03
